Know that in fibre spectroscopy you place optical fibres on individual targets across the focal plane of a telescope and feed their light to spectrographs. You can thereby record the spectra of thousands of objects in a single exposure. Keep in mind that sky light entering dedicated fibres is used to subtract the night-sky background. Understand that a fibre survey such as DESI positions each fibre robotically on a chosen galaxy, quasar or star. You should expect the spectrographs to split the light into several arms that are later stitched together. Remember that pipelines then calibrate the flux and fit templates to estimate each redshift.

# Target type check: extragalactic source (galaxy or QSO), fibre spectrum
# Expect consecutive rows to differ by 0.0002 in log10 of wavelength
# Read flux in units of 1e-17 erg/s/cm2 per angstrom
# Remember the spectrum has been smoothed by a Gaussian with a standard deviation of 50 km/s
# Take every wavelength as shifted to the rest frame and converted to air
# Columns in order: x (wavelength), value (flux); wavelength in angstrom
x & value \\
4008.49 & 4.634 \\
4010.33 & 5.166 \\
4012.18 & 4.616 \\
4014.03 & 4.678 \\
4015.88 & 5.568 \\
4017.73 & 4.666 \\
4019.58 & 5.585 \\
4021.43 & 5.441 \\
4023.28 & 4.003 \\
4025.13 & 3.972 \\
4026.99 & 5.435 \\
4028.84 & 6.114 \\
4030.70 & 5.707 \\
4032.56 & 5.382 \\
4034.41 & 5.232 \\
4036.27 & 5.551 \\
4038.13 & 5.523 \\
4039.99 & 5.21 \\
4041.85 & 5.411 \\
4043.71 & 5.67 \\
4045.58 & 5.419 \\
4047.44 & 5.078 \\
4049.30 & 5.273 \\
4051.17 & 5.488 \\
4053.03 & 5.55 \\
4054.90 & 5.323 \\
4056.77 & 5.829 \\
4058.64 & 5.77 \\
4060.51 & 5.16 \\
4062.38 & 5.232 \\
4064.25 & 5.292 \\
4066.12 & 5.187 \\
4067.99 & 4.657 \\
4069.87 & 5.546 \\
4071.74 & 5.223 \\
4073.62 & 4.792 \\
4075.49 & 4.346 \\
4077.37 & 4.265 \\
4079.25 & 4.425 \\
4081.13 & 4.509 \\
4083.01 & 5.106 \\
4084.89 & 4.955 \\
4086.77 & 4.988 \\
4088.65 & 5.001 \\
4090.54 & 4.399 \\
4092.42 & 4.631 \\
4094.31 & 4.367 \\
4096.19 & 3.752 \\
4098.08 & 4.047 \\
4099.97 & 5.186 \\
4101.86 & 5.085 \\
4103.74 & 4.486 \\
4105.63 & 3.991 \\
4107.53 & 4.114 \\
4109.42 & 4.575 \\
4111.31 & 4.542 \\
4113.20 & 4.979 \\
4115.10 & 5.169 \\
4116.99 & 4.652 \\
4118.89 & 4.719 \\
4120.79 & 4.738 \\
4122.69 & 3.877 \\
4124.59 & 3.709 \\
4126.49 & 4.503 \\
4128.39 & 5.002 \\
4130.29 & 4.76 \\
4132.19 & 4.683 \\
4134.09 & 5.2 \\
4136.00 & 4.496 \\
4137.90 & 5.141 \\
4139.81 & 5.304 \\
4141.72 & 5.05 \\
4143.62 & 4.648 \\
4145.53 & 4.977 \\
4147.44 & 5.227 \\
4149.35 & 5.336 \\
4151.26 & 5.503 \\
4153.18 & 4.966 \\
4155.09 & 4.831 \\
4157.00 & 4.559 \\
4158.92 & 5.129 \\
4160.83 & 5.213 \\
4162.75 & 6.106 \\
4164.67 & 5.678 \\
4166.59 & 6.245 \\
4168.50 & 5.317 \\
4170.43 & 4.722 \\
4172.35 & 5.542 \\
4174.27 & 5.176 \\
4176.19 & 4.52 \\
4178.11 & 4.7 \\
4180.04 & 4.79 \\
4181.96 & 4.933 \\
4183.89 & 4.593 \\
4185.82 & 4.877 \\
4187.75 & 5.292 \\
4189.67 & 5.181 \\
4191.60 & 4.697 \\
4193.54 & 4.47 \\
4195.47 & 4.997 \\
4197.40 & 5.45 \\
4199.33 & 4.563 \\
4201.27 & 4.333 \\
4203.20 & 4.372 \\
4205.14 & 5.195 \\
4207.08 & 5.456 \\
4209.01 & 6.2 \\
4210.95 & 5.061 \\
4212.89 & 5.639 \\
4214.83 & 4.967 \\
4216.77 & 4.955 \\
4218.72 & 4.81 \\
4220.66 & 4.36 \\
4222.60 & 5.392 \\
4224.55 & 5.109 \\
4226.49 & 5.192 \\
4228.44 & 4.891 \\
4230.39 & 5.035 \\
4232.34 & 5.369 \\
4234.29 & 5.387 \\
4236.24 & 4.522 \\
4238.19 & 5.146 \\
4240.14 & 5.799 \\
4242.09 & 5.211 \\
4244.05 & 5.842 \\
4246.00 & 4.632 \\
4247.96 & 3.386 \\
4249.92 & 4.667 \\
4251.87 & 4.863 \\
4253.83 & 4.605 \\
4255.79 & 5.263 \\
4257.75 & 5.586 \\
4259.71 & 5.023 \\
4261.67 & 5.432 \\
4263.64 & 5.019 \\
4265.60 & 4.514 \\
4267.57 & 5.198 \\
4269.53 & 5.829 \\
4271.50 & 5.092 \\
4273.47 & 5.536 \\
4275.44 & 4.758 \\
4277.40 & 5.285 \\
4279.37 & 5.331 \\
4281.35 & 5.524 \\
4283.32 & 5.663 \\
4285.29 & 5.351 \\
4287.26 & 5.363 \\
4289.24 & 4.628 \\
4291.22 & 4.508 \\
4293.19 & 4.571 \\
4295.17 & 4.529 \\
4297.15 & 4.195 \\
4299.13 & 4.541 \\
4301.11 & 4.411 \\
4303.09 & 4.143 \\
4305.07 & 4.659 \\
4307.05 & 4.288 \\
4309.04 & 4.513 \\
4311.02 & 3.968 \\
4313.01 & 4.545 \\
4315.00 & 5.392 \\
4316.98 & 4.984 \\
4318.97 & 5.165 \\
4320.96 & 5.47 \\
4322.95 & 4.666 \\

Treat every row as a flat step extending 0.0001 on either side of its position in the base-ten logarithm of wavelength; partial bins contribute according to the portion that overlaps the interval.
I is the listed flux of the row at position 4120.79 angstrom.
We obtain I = 4.738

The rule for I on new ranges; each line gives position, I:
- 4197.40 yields 5.45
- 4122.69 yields 3.877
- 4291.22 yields 4.508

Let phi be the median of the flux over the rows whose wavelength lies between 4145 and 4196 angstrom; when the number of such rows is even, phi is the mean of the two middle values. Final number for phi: 5.00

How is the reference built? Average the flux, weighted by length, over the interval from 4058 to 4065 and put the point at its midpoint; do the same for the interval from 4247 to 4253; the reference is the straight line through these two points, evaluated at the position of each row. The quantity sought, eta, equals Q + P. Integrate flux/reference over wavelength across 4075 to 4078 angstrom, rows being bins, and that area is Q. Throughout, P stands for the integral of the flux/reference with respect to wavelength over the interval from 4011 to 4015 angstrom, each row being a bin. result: 5.8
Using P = 3.34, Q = 2.45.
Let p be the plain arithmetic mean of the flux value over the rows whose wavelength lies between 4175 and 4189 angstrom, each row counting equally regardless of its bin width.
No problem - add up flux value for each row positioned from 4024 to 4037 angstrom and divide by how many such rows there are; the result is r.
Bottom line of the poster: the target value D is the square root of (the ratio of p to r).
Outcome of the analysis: 0.95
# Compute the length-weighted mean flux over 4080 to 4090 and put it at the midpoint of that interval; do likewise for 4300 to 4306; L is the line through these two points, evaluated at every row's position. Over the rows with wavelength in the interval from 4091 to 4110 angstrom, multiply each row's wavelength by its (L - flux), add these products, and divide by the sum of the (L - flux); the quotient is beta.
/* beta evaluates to 4100.7 angstrom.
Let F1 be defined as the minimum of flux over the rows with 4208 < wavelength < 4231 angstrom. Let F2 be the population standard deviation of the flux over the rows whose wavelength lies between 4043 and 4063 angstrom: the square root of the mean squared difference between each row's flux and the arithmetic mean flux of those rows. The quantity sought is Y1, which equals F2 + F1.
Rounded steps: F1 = 4.36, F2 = 0.24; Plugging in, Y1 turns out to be 4.6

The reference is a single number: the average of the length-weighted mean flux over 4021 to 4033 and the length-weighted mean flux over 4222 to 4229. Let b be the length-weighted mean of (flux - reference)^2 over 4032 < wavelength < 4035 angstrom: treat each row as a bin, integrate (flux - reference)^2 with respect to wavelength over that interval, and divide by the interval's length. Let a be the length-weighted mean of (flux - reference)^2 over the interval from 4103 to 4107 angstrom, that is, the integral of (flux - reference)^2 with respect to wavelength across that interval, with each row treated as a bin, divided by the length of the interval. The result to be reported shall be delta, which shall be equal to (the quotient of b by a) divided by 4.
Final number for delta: 0.0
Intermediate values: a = 0.9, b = 0.0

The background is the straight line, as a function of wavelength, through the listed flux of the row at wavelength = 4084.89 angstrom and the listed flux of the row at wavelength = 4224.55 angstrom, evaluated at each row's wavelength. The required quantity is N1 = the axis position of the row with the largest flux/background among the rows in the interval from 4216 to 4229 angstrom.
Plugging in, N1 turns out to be 4222.60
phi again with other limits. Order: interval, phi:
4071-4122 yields 4.63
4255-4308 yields 5.02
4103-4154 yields 4.74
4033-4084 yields 5.23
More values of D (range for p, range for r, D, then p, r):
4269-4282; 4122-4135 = 1.08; 5.3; 4.53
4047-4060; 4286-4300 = 1.09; 5.5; 4.62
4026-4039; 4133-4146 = 1.06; 5.6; 4.97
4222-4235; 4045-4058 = 0.98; 5.2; 5.42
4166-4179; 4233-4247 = 1.00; 5.2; 5.22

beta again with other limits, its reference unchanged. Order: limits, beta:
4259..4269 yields 4263.3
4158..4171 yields 4164.4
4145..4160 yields 4150.8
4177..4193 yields 4186.9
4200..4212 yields 4209.3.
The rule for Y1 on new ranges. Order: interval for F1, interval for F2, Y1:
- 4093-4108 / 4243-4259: 4.5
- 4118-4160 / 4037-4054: 3.9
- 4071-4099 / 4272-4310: 4.2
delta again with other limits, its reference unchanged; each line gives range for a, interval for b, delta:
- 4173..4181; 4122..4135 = 0.9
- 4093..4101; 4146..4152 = 0.0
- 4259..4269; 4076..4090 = 0.6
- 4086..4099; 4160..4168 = 0.2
